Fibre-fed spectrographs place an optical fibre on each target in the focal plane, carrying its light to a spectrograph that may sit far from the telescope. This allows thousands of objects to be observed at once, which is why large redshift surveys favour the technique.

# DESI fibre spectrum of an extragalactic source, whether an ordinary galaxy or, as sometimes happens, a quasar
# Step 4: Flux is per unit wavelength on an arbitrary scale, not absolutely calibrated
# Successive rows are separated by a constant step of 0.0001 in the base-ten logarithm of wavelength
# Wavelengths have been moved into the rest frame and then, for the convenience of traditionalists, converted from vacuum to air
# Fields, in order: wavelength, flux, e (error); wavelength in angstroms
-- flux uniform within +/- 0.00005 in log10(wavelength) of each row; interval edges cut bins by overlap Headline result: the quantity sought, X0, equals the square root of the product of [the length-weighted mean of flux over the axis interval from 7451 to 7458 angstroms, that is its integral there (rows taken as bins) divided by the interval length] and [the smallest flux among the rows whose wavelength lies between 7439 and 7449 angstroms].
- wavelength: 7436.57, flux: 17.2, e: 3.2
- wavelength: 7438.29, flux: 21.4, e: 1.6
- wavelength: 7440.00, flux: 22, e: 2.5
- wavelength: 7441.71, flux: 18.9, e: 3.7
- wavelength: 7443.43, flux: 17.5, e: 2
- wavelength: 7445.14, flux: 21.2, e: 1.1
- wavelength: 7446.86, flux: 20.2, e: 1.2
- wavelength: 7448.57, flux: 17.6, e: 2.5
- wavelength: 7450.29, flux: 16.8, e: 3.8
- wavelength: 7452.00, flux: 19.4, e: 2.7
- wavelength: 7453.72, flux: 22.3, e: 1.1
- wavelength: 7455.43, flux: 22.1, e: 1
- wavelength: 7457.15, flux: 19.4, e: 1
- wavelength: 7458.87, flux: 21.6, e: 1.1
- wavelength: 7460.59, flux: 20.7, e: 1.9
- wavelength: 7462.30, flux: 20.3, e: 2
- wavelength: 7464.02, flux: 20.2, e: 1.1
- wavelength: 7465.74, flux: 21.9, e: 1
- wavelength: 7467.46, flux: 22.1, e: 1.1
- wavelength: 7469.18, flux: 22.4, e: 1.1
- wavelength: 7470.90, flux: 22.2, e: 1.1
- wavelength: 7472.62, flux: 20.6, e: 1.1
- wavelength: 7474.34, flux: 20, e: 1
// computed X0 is 19.0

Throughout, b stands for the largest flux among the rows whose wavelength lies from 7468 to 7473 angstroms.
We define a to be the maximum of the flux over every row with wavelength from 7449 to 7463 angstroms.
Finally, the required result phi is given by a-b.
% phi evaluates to -0.10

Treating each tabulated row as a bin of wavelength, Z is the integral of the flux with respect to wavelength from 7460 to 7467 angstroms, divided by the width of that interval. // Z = 20.9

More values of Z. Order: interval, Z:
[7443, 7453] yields 18.9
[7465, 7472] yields 22.1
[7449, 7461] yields 20.2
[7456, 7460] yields 20.6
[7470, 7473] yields 21.5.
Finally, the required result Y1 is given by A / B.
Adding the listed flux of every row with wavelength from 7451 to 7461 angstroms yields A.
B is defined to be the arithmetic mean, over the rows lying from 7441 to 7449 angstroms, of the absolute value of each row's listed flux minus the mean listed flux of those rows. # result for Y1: 97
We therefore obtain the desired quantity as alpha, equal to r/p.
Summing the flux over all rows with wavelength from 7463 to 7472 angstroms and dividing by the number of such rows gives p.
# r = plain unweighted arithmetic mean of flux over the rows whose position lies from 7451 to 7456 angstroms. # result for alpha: 0.98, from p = 21.8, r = 21.3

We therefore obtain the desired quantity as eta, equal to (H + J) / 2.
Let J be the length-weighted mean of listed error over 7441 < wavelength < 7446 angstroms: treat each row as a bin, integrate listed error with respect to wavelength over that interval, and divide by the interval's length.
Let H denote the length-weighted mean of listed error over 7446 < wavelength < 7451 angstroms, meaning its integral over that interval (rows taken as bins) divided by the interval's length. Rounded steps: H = 2.5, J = 2.2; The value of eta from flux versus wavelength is 2.3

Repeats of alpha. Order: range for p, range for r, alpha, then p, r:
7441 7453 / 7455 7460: 1.12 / 18.8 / 21.0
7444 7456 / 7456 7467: 1.04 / 19.9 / 20.7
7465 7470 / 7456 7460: 0.93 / 22.1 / 20.5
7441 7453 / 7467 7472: 1.18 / 18.8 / 22.2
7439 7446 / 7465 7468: 1.11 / 19.9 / 22.0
